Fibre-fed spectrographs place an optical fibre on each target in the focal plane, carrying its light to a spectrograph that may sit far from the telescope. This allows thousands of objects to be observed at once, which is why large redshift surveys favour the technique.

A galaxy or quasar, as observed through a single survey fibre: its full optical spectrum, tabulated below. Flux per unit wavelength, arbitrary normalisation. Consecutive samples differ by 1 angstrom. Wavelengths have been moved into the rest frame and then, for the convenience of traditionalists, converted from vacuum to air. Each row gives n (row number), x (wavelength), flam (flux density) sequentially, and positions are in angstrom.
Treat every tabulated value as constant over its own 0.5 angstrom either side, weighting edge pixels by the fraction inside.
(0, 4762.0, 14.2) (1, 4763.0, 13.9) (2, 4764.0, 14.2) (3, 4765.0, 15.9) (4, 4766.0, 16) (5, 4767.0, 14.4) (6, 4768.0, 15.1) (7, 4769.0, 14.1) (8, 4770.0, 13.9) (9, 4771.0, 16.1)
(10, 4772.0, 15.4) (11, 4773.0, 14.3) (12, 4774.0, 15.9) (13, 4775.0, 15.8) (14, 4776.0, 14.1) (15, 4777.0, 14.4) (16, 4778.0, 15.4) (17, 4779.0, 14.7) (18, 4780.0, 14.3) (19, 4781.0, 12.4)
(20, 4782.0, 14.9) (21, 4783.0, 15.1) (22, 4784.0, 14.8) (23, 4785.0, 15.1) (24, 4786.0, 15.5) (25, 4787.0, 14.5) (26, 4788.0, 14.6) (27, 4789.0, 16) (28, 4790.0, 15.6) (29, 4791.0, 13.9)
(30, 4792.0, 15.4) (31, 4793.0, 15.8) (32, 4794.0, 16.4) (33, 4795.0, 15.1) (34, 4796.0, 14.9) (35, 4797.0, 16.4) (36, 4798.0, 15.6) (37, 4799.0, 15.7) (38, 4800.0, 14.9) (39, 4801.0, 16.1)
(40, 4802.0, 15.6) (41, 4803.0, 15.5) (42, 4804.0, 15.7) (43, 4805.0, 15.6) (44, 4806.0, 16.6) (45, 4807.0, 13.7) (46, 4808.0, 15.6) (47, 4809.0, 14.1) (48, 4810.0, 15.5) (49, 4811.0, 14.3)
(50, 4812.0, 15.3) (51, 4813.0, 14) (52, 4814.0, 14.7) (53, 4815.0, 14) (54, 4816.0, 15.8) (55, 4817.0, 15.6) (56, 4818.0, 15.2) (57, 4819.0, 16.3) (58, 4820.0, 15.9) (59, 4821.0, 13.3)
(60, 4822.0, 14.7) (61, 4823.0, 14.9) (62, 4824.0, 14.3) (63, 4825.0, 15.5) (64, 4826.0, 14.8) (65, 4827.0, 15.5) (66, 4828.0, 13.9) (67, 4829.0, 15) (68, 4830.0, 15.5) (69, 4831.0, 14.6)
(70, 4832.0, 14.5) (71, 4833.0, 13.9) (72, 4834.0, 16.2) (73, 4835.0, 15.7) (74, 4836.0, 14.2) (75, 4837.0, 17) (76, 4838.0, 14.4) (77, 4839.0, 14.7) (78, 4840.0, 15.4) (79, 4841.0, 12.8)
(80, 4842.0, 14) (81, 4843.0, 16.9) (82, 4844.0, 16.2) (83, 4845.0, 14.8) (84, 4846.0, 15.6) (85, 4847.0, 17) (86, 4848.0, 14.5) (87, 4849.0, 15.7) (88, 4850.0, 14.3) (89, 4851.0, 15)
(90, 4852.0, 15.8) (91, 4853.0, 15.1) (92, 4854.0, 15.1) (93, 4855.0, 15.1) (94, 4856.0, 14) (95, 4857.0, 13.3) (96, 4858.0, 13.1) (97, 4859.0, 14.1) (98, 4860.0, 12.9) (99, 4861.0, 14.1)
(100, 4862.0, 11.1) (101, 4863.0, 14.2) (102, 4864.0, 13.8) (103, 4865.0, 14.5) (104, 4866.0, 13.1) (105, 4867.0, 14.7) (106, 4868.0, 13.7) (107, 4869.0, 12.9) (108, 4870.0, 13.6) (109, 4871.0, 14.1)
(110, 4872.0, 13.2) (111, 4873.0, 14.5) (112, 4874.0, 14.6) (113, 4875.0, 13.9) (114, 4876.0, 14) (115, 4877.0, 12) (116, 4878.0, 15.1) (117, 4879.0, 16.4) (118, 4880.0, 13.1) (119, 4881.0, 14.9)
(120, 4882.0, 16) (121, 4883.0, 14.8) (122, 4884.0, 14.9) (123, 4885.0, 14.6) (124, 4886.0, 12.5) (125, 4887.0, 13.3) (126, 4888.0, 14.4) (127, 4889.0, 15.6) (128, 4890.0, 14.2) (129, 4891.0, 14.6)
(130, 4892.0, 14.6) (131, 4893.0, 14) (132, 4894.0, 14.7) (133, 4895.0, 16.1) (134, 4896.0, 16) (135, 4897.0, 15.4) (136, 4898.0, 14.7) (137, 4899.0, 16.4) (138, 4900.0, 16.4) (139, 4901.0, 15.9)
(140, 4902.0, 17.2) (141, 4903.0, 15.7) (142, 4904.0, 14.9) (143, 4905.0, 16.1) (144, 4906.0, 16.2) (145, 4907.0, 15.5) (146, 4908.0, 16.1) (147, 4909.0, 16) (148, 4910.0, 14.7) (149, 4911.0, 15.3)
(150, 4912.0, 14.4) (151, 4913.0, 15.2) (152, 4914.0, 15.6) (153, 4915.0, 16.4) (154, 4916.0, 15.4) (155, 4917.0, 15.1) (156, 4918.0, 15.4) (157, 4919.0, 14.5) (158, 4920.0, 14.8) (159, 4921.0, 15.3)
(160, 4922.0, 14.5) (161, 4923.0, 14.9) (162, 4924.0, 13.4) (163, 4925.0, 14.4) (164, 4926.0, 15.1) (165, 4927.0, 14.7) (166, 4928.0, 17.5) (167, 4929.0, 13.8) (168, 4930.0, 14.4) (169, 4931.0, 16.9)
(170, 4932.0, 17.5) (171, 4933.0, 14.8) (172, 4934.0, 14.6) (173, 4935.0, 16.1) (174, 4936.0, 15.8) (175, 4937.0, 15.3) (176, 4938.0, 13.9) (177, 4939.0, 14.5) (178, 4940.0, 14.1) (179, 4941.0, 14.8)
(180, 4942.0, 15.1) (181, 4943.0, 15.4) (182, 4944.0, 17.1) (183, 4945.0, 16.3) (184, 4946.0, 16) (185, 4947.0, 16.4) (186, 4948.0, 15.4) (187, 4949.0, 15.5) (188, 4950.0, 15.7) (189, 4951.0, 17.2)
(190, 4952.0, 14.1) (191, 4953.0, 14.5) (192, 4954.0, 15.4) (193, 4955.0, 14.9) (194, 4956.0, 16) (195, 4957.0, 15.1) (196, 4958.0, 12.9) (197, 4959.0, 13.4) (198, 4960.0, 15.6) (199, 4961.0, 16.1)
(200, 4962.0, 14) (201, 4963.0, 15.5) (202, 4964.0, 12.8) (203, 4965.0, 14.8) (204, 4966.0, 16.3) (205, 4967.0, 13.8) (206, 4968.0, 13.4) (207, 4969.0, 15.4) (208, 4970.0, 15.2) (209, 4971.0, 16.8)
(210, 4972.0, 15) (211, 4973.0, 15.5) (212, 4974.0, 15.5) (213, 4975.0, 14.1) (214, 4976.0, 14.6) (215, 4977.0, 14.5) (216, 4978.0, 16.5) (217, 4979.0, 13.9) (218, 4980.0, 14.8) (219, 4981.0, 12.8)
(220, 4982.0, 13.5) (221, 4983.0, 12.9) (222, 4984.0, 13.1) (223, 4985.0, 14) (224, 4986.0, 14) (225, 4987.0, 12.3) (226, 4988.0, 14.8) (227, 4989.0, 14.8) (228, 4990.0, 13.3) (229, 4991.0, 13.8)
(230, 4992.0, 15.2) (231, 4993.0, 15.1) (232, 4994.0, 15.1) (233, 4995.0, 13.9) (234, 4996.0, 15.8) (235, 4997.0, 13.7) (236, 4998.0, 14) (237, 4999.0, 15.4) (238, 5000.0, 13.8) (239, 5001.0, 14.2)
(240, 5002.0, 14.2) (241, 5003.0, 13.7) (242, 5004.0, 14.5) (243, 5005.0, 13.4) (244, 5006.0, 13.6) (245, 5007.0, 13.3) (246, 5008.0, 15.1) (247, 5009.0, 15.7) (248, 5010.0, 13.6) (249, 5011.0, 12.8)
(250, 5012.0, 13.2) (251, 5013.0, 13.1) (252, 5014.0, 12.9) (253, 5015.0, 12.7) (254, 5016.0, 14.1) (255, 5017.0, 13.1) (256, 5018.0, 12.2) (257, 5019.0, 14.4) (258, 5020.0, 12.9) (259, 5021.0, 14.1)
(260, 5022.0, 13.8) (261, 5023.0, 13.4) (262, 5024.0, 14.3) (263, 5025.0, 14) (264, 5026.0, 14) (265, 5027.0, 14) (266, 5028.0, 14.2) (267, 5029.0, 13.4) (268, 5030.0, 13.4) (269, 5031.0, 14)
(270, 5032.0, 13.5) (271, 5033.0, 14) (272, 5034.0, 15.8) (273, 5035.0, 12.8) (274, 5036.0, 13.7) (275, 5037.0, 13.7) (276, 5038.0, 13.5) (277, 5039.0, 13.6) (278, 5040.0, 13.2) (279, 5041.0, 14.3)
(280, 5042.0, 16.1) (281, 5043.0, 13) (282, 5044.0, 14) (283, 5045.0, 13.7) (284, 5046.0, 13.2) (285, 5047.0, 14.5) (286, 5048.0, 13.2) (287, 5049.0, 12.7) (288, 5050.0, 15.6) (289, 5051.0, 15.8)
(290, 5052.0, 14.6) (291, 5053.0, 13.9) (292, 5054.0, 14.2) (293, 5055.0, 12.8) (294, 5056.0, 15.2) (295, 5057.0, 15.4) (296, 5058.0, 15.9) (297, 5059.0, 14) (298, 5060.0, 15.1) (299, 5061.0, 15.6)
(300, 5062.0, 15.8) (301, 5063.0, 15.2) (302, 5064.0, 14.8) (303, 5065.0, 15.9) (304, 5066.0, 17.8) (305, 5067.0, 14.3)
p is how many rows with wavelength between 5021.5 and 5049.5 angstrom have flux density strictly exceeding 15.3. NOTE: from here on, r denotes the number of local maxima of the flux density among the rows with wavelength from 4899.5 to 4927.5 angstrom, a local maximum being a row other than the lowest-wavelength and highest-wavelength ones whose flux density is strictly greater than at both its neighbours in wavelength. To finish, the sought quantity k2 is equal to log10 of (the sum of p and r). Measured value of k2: 1.04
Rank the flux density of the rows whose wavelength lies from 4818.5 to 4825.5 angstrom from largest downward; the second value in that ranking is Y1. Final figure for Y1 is 15.9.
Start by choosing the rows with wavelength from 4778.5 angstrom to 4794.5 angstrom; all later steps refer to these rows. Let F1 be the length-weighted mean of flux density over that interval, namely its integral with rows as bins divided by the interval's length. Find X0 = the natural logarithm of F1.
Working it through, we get 2.70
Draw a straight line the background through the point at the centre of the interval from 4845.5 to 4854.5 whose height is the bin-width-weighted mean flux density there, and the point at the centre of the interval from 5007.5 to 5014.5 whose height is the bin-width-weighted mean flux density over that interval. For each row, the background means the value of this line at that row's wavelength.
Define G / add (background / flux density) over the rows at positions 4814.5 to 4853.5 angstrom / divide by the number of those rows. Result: 1.03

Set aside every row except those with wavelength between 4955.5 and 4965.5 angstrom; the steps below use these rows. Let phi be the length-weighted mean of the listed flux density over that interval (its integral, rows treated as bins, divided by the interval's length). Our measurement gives 14.6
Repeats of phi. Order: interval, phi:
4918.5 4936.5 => 15.2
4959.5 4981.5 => 14.9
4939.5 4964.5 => 15.2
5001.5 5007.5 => 13.8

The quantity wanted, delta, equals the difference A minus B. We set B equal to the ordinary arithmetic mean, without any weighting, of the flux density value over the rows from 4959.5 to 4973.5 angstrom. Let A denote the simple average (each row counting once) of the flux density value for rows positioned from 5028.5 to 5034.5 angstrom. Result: -1.0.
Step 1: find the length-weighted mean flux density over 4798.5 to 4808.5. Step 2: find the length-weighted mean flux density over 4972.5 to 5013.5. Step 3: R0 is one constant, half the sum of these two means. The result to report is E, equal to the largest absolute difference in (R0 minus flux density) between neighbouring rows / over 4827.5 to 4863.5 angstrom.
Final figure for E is 3.1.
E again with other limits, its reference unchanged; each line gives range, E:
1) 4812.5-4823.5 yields 2.6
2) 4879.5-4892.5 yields 2.1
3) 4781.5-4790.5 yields 1.4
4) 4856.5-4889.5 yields 3.3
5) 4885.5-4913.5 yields 1.7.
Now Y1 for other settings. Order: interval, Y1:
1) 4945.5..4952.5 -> 16.4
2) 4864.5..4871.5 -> 14.5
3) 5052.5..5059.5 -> 15.4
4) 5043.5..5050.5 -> 14.5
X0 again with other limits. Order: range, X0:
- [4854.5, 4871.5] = 2.61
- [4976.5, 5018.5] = 2.64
